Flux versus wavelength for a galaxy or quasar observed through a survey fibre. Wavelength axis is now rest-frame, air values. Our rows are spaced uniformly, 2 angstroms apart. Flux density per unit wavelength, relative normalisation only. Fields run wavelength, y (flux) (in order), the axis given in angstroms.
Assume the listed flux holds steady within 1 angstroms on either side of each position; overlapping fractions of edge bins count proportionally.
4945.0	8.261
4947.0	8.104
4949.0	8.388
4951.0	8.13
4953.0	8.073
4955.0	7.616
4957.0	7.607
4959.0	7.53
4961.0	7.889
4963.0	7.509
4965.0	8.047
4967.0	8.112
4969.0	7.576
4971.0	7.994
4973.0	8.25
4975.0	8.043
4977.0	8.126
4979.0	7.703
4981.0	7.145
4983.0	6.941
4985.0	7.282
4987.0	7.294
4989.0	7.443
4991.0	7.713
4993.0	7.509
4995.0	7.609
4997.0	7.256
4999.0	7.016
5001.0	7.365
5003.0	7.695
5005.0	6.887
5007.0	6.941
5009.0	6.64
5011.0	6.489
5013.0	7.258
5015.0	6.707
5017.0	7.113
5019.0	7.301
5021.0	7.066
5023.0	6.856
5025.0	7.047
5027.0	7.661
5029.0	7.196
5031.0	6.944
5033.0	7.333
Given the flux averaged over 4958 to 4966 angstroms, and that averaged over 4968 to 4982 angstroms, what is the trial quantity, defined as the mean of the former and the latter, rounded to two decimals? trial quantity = 7.79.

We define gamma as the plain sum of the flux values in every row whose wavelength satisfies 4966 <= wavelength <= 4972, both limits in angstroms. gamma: 23.7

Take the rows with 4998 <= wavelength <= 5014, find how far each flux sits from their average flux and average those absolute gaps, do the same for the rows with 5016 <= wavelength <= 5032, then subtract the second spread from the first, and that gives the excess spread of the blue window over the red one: 0.12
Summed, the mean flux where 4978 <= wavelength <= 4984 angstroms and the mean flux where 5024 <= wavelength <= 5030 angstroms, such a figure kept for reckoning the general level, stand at 14.6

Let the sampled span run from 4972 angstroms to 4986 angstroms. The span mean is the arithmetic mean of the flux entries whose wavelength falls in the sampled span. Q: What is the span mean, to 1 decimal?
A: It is 7.6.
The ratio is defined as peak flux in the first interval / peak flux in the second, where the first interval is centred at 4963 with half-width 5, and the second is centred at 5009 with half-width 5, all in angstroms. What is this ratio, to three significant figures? 1.12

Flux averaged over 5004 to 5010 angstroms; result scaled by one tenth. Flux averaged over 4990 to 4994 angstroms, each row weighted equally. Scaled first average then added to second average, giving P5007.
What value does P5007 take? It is 8.3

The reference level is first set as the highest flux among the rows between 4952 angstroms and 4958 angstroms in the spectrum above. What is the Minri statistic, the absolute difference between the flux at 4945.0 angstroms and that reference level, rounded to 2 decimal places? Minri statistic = 0.19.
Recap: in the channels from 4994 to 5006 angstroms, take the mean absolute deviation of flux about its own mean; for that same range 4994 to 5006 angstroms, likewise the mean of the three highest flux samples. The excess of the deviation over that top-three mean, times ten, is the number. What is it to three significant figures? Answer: -73.0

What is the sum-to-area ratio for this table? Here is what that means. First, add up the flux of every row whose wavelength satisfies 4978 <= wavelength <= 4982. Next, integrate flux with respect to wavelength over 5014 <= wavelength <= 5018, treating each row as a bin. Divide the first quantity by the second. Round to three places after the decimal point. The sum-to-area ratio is 0.537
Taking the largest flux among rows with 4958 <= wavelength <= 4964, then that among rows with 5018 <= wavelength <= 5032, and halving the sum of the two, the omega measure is 7.8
